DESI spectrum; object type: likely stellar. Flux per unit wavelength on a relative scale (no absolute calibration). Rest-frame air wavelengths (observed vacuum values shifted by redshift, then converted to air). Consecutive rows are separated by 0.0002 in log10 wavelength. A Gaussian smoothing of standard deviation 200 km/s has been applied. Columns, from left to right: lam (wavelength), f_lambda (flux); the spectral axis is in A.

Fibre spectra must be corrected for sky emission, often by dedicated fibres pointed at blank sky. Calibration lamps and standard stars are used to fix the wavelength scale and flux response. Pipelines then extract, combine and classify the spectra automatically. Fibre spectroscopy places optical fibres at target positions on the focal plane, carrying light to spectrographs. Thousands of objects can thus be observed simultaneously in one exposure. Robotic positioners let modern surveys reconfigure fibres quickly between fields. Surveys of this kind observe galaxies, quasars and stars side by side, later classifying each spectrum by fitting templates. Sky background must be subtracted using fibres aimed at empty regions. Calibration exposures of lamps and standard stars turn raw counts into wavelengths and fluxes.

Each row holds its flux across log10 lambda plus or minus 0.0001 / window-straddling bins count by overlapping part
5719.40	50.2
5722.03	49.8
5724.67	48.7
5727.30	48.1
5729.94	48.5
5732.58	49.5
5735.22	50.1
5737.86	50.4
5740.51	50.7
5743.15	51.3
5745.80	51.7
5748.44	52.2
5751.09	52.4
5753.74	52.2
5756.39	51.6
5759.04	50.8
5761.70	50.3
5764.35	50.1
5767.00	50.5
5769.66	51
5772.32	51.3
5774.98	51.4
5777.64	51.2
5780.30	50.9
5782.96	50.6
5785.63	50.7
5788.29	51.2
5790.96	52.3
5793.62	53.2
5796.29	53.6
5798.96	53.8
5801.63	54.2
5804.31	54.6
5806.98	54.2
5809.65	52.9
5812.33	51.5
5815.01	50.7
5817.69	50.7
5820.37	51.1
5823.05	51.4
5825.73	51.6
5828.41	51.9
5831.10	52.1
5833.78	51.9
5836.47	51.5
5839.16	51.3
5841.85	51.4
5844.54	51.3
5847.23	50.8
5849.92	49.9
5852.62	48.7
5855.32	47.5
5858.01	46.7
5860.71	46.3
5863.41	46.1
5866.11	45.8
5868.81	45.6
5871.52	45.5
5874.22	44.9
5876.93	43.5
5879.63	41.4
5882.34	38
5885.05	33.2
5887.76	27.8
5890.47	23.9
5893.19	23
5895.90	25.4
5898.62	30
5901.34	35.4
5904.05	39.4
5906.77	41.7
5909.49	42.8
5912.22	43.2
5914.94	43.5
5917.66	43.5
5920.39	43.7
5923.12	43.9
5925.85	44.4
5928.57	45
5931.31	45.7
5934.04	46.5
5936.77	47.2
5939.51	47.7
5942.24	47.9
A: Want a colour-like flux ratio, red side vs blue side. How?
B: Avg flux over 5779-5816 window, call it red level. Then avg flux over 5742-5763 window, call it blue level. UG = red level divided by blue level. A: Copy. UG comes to 1.02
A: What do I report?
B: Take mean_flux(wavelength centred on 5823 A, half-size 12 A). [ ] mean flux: 51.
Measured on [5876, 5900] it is 32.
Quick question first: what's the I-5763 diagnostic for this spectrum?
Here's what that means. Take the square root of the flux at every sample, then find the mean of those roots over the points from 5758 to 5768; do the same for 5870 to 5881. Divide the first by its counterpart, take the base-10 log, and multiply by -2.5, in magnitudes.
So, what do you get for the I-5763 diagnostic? -0.076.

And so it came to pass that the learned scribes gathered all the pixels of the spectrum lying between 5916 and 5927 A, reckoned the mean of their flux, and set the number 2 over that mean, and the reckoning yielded 0.0456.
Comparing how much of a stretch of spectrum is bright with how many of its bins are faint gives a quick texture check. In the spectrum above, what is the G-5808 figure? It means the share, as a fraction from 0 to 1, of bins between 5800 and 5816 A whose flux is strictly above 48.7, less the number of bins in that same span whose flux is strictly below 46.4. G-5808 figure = 1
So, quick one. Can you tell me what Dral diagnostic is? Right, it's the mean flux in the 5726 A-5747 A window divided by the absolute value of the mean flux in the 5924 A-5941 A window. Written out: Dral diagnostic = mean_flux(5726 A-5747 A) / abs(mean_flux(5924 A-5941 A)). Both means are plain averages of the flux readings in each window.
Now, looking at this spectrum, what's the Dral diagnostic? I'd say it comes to 1.09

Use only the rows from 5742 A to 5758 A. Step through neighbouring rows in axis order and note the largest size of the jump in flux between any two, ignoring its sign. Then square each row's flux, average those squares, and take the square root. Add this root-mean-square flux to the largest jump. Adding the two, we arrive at 52.5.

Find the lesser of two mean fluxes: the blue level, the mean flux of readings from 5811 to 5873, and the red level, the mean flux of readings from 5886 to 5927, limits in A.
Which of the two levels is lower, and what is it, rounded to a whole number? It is 37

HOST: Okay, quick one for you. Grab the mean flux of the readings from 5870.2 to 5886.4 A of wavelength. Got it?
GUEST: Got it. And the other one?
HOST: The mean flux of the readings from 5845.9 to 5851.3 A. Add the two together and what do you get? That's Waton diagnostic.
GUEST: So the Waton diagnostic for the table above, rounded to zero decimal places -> 91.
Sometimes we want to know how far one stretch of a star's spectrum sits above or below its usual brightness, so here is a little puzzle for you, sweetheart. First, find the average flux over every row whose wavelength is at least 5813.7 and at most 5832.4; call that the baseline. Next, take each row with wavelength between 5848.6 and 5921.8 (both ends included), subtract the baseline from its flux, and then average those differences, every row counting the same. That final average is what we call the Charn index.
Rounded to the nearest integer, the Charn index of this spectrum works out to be -11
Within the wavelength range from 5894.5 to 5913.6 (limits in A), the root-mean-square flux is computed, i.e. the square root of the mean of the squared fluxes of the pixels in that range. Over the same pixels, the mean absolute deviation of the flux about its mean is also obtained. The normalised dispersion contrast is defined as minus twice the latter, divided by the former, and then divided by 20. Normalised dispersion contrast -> -0.0151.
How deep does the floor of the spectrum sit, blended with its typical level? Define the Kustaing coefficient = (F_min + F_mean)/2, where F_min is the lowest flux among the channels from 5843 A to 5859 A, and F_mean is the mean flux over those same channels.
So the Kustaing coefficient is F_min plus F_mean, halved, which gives 48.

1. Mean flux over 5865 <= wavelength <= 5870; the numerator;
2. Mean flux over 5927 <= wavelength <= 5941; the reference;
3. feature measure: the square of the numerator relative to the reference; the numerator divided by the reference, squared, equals 1.0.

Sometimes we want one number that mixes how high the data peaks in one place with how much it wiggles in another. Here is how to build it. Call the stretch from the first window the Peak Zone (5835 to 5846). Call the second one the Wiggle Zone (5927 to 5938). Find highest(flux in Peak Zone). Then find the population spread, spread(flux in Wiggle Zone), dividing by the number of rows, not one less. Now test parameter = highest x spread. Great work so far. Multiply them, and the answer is 43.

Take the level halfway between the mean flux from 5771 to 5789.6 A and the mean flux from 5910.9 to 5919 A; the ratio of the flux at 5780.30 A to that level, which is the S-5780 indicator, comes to 1.08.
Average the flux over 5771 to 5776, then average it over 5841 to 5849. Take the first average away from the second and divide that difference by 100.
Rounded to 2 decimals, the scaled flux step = 0.00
